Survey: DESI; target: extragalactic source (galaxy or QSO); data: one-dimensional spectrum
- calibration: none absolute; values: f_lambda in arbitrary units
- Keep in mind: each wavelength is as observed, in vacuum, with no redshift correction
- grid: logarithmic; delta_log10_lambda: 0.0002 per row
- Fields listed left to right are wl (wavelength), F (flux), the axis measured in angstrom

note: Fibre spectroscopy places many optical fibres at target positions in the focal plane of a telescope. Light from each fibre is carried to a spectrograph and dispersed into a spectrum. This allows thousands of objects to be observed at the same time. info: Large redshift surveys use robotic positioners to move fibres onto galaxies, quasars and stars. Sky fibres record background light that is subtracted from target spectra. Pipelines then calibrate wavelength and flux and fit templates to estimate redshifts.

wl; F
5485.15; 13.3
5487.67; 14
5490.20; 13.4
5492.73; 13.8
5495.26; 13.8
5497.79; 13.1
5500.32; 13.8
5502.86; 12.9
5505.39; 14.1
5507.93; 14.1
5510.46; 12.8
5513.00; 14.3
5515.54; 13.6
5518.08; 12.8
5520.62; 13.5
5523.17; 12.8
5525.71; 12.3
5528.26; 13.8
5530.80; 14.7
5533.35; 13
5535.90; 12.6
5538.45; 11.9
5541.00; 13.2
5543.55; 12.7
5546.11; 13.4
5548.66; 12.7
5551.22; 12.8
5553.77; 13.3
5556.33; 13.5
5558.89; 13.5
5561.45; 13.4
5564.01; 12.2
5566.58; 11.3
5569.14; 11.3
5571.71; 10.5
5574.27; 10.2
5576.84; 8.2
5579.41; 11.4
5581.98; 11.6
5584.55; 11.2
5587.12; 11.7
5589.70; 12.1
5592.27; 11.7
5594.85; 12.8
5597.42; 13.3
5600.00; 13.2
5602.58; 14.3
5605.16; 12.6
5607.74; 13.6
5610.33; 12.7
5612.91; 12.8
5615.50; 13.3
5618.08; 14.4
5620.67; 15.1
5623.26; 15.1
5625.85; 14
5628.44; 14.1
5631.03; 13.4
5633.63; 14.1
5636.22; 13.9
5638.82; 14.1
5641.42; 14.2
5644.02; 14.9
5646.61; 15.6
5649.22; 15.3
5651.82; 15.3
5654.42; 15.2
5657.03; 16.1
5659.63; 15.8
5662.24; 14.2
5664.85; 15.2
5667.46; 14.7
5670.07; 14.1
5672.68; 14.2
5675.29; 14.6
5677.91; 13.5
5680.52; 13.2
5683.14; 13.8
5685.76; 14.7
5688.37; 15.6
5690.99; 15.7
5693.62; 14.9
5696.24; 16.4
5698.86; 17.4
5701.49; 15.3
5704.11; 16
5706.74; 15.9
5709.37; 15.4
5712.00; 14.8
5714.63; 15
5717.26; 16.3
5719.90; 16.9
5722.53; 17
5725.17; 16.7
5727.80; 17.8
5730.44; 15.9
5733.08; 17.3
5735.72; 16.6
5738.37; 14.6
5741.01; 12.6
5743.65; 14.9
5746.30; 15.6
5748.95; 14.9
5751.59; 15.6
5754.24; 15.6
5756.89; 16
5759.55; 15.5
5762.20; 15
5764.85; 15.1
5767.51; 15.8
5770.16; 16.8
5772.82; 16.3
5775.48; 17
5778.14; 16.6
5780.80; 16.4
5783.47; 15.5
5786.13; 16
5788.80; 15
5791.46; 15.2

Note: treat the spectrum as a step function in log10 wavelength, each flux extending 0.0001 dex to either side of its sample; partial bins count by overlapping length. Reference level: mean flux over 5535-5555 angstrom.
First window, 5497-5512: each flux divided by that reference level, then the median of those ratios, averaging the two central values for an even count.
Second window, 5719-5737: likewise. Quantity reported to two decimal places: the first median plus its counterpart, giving 2.37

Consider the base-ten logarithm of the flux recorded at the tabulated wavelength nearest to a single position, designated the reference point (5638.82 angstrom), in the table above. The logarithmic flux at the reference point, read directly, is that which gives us 1.15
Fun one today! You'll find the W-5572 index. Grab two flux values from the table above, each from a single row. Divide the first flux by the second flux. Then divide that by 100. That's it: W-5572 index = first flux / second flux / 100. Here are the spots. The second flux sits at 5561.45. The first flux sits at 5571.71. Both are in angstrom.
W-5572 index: 0.0078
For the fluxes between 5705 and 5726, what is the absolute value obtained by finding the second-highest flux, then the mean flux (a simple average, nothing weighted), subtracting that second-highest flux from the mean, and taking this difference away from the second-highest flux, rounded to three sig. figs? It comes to 17.8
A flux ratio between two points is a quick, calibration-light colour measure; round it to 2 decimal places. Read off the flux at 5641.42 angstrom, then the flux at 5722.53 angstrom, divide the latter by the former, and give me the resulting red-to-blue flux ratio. 1.20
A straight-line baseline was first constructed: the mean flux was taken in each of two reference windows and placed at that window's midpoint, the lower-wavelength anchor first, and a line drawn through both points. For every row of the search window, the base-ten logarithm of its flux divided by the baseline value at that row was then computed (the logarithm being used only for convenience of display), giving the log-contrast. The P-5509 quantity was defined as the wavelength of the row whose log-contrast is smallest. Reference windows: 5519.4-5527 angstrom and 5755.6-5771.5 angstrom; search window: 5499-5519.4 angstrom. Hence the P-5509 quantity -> 5518.08 angstrom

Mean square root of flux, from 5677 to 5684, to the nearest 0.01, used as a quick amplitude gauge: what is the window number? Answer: 3.67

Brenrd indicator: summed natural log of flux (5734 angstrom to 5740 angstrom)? 5.5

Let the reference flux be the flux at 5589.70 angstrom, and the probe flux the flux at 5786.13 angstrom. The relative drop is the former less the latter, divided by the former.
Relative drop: -0.32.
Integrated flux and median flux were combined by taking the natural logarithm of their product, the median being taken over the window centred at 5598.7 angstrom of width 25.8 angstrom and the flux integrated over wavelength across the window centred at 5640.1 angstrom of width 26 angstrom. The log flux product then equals 8.48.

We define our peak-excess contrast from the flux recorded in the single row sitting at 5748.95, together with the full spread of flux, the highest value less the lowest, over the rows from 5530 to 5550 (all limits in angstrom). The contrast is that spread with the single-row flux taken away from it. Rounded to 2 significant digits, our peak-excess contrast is -12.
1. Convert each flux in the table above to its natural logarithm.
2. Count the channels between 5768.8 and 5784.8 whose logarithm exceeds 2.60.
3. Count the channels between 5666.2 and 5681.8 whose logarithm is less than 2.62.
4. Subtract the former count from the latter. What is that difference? -4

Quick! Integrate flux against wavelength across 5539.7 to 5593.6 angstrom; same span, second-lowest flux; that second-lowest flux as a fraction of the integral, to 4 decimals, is 0.0158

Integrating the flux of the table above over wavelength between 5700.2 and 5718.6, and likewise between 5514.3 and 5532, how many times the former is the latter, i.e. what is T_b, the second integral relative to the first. 0.83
